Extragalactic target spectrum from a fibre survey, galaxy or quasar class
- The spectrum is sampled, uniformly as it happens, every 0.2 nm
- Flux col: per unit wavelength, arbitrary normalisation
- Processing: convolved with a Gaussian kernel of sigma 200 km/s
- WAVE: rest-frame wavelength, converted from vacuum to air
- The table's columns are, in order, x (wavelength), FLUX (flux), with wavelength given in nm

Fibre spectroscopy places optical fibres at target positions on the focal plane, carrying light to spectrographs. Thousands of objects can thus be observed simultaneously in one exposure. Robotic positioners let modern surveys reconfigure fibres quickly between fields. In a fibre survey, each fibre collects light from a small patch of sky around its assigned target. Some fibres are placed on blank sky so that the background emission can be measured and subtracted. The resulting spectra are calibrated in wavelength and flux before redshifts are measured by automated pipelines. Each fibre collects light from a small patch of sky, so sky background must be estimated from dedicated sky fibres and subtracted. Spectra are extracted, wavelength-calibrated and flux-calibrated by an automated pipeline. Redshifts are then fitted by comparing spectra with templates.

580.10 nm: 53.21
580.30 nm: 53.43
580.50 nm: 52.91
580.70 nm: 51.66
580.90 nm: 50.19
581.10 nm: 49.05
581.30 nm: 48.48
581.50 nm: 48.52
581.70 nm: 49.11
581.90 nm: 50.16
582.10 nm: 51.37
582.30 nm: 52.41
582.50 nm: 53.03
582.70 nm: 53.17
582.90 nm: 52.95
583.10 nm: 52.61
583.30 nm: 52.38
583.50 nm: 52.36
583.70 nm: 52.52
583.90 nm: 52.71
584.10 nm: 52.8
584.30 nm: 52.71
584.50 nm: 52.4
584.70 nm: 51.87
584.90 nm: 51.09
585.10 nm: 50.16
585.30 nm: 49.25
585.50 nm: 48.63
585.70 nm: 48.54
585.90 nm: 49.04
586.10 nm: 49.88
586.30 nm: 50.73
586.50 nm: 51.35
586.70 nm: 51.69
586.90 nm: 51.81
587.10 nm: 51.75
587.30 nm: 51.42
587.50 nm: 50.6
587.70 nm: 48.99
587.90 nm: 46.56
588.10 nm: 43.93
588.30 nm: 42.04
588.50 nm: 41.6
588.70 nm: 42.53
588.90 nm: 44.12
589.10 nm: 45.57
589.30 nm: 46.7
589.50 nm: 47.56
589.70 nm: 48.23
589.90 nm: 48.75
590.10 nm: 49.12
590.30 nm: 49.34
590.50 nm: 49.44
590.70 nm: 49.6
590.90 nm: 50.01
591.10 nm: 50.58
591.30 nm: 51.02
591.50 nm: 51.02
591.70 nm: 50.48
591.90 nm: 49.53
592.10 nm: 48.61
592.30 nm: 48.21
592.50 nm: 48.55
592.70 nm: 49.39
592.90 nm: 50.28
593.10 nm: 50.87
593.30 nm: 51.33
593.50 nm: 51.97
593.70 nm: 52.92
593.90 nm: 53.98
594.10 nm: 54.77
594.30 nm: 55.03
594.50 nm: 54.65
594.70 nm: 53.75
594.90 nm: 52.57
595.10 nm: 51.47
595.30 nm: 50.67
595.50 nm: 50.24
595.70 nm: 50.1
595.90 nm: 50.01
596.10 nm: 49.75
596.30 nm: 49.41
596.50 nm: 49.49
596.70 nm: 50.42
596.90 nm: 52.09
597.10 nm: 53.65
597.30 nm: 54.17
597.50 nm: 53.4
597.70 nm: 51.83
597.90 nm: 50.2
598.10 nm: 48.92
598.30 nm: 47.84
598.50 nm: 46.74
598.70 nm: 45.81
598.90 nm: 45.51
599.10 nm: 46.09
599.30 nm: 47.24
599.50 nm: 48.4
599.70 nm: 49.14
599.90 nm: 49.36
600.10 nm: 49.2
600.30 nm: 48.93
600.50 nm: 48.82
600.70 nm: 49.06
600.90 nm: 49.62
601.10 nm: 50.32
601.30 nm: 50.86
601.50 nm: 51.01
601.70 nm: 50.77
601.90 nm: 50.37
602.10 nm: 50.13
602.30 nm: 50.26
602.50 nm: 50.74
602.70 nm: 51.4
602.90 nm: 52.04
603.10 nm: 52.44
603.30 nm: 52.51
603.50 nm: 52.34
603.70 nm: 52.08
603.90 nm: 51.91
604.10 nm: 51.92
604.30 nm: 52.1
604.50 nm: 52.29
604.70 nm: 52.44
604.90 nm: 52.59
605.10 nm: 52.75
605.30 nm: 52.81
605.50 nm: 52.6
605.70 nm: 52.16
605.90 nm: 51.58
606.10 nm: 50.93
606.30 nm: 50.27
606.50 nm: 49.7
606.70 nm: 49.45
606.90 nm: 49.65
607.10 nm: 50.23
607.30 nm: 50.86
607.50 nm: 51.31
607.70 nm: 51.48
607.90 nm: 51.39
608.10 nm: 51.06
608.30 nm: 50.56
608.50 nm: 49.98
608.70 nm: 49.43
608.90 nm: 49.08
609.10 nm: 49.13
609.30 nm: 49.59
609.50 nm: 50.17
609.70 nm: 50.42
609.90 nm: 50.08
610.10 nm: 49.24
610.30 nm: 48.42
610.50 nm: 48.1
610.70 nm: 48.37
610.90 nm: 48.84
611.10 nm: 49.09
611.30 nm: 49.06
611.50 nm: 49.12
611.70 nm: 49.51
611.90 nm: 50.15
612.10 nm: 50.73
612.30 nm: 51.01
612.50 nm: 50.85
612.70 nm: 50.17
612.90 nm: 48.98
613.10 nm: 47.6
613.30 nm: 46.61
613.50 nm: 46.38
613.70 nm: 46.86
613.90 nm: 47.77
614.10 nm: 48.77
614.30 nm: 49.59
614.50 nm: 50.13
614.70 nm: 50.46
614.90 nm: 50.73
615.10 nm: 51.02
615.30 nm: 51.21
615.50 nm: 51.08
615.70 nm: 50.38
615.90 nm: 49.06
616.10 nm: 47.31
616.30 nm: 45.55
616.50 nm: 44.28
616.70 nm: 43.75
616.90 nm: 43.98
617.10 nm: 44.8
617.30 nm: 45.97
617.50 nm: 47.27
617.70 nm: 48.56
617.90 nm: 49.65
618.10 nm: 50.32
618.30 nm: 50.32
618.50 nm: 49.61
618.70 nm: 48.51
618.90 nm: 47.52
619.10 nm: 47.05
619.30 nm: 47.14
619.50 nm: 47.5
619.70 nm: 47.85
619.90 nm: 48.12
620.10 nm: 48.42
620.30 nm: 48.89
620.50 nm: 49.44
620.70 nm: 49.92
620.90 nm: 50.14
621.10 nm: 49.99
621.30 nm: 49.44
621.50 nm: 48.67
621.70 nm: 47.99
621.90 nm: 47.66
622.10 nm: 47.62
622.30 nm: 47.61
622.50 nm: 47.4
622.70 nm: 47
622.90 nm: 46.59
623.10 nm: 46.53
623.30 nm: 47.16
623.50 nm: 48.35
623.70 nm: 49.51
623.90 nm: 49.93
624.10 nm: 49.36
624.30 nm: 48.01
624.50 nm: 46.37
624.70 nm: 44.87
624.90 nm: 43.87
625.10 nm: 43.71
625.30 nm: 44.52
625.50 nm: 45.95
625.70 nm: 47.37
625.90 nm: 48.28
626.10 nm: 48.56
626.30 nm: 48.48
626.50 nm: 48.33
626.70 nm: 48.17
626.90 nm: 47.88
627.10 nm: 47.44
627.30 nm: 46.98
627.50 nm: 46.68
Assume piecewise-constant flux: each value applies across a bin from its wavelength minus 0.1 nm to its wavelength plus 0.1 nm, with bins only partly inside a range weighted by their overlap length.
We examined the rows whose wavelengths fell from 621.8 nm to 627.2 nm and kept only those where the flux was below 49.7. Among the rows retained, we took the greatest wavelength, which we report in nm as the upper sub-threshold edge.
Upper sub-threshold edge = 627.10 nm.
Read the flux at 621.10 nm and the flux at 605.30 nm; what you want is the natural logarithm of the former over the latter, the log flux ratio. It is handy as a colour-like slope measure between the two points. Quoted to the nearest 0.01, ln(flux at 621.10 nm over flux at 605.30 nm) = -0.05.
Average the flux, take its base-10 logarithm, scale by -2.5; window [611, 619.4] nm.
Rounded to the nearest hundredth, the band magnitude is -4.21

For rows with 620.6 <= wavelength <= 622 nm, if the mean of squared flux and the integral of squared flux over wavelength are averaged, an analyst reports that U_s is 2896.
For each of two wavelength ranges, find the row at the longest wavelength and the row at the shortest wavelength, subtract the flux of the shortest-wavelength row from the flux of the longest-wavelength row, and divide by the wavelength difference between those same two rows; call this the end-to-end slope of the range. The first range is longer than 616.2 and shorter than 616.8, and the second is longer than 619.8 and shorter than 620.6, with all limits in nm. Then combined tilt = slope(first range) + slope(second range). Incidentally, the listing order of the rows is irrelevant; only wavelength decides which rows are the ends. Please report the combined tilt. -2.3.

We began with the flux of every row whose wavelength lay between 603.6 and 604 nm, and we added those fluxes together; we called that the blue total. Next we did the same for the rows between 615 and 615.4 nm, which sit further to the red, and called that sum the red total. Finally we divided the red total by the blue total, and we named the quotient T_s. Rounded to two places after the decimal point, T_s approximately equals 0.98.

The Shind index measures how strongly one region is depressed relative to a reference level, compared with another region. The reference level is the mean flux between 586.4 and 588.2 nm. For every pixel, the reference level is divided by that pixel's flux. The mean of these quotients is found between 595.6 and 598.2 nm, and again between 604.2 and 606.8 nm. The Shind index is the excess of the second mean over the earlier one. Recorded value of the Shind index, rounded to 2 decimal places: -0.01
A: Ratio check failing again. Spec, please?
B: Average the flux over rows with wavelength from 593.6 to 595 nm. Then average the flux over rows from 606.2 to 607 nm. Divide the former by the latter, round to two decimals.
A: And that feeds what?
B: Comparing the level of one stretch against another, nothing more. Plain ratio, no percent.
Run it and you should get 1.08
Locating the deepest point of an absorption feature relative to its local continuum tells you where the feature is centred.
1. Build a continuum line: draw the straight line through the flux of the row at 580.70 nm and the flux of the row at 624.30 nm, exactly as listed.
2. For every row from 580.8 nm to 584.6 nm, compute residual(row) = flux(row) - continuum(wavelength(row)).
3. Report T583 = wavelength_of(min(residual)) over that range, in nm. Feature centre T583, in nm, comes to 581.30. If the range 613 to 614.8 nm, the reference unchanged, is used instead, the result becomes 613.50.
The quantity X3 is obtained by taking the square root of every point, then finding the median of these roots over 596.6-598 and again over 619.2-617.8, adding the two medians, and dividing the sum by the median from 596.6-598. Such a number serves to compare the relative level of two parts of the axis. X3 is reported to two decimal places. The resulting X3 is 1.98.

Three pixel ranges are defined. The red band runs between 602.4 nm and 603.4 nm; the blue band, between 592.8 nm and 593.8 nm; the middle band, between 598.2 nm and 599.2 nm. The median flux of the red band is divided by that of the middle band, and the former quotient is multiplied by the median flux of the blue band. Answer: 58.0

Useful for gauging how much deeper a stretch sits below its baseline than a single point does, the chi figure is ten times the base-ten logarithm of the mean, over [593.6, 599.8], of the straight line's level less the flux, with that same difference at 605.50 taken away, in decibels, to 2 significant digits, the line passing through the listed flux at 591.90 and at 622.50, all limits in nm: 4.1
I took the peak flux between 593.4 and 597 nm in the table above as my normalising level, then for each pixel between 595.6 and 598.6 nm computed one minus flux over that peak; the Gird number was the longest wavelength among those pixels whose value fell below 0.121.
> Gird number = 598.10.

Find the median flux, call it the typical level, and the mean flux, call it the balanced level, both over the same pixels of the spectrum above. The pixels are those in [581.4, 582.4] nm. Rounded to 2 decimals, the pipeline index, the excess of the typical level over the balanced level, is -0.15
